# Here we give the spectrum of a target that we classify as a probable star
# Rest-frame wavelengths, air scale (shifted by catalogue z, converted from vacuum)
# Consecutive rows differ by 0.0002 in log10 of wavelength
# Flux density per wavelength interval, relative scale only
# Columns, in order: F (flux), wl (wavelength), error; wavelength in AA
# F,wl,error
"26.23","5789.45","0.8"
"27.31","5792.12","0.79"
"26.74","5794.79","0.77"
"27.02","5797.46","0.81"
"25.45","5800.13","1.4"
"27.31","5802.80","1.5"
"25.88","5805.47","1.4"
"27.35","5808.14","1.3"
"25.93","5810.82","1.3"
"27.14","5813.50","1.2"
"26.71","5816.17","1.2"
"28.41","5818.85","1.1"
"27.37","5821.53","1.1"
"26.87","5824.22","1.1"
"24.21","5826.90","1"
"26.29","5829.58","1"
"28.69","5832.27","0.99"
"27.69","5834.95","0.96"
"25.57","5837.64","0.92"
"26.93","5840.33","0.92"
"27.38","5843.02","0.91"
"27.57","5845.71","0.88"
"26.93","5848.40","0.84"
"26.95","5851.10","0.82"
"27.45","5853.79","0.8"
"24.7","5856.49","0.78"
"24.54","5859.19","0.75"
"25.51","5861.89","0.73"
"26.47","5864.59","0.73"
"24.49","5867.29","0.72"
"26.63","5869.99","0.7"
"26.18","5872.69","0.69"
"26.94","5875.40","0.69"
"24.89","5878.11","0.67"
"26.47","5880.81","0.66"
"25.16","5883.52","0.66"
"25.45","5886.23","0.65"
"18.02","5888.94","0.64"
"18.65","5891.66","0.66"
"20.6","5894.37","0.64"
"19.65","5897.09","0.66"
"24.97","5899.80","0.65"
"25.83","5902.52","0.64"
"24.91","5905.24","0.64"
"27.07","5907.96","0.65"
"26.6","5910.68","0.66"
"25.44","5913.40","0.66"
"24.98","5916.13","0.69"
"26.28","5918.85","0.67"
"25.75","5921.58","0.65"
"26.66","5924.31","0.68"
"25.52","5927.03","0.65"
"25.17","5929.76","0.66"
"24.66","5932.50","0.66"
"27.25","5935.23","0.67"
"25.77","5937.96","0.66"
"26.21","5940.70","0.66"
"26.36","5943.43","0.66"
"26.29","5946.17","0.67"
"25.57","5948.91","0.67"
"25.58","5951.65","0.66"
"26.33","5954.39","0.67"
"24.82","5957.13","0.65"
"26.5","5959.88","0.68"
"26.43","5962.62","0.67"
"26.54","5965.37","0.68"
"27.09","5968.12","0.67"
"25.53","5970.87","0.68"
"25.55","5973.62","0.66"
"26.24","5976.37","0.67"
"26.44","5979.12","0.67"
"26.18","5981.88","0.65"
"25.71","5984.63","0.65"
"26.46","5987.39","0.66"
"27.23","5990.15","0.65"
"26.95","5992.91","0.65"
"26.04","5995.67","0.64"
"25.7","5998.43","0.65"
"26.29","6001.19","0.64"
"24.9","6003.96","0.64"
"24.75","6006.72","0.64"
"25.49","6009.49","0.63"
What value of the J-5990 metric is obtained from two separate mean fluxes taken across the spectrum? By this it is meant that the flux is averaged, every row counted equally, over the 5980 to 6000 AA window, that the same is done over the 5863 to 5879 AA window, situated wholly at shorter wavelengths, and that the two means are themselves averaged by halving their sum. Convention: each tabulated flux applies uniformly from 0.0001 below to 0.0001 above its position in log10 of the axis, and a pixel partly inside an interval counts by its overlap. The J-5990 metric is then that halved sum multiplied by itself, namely 683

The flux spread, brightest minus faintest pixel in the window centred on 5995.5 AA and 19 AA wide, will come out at 2.3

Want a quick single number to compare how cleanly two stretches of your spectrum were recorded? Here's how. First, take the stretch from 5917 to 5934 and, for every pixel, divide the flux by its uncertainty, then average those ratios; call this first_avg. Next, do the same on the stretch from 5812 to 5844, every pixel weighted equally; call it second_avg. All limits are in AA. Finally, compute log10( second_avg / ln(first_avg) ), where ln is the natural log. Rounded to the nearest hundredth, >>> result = 0.86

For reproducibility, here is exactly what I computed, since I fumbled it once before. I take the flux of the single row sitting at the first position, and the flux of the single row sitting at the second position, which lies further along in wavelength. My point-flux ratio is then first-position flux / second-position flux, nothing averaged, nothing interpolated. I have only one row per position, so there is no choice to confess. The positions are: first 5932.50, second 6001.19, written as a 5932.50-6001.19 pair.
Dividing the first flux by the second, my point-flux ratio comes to 0.94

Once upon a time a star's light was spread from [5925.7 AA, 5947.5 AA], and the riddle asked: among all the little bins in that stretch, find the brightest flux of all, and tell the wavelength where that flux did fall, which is 5935.23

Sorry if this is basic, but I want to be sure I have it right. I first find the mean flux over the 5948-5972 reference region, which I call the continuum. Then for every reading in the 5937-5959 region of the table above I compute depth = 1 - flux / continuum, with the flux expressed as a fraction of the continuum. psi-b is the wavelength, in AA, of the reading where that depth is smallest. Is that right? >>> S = 5943.43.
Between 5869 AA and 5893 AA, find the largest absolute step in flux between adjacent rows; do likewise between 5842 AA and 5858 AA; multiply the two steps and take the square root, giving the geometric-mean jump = 4.5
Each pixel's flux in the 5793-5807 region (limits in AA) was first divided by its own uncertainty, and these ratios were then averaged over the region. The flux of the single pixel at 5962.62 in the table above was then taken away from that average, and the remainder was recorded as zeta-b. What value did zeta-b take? -2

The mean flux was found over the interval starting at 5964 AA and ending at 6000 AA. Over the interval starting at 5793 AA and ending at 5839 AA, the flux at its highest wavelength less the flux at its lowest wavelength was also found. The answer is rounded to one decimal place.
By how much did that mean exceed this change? 27.5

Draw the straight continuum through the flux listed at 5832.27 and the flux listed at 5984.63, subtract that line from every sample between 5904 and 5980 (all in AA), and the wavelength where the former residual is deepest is 5905.24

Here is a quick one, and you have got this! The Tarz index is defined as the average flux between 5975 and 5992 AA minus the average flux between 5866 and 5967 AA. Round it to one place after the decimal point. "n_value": 1.2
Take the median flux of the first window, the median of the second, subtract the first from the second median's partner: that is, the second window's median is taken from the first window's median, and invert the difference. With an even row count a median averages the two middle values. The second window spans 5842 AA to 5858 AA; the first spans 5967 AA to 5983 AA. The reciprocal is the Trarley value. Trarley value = -1.0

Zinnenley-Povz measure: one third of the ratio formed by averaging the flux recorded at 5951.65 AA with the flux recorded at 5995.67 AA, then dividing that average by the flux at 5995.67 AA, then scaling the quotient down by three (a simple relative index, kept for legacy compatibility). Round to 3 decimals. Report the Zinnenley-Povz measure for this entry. 0.330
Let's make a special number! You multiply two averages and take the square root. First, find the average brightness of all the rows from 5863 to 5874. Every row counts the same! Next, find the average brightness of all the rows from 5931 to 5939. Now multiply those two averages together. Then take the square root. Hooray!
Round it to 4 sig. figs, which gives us 25.92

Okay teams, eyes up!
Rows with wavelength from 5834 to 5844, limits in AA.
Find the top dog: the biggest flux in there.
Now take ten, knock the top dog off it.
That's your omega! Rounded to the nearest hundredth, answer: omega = -17.69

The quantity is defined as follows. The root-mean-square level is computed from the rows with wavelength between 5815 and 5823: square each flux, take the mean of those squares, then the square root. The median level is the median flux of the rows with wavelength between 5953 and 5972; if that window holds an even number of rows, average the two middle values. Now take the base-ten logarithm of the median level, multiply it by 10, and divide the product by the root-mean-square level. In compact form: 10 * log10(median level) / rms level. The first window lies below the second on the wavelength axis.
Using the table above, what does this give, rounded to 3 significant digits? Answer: 0.517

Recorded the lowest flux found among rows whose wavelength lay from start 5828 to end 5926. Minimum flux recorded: 18.02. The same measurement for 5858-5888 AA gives 24.49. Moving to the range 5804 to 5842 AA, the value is 24.21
